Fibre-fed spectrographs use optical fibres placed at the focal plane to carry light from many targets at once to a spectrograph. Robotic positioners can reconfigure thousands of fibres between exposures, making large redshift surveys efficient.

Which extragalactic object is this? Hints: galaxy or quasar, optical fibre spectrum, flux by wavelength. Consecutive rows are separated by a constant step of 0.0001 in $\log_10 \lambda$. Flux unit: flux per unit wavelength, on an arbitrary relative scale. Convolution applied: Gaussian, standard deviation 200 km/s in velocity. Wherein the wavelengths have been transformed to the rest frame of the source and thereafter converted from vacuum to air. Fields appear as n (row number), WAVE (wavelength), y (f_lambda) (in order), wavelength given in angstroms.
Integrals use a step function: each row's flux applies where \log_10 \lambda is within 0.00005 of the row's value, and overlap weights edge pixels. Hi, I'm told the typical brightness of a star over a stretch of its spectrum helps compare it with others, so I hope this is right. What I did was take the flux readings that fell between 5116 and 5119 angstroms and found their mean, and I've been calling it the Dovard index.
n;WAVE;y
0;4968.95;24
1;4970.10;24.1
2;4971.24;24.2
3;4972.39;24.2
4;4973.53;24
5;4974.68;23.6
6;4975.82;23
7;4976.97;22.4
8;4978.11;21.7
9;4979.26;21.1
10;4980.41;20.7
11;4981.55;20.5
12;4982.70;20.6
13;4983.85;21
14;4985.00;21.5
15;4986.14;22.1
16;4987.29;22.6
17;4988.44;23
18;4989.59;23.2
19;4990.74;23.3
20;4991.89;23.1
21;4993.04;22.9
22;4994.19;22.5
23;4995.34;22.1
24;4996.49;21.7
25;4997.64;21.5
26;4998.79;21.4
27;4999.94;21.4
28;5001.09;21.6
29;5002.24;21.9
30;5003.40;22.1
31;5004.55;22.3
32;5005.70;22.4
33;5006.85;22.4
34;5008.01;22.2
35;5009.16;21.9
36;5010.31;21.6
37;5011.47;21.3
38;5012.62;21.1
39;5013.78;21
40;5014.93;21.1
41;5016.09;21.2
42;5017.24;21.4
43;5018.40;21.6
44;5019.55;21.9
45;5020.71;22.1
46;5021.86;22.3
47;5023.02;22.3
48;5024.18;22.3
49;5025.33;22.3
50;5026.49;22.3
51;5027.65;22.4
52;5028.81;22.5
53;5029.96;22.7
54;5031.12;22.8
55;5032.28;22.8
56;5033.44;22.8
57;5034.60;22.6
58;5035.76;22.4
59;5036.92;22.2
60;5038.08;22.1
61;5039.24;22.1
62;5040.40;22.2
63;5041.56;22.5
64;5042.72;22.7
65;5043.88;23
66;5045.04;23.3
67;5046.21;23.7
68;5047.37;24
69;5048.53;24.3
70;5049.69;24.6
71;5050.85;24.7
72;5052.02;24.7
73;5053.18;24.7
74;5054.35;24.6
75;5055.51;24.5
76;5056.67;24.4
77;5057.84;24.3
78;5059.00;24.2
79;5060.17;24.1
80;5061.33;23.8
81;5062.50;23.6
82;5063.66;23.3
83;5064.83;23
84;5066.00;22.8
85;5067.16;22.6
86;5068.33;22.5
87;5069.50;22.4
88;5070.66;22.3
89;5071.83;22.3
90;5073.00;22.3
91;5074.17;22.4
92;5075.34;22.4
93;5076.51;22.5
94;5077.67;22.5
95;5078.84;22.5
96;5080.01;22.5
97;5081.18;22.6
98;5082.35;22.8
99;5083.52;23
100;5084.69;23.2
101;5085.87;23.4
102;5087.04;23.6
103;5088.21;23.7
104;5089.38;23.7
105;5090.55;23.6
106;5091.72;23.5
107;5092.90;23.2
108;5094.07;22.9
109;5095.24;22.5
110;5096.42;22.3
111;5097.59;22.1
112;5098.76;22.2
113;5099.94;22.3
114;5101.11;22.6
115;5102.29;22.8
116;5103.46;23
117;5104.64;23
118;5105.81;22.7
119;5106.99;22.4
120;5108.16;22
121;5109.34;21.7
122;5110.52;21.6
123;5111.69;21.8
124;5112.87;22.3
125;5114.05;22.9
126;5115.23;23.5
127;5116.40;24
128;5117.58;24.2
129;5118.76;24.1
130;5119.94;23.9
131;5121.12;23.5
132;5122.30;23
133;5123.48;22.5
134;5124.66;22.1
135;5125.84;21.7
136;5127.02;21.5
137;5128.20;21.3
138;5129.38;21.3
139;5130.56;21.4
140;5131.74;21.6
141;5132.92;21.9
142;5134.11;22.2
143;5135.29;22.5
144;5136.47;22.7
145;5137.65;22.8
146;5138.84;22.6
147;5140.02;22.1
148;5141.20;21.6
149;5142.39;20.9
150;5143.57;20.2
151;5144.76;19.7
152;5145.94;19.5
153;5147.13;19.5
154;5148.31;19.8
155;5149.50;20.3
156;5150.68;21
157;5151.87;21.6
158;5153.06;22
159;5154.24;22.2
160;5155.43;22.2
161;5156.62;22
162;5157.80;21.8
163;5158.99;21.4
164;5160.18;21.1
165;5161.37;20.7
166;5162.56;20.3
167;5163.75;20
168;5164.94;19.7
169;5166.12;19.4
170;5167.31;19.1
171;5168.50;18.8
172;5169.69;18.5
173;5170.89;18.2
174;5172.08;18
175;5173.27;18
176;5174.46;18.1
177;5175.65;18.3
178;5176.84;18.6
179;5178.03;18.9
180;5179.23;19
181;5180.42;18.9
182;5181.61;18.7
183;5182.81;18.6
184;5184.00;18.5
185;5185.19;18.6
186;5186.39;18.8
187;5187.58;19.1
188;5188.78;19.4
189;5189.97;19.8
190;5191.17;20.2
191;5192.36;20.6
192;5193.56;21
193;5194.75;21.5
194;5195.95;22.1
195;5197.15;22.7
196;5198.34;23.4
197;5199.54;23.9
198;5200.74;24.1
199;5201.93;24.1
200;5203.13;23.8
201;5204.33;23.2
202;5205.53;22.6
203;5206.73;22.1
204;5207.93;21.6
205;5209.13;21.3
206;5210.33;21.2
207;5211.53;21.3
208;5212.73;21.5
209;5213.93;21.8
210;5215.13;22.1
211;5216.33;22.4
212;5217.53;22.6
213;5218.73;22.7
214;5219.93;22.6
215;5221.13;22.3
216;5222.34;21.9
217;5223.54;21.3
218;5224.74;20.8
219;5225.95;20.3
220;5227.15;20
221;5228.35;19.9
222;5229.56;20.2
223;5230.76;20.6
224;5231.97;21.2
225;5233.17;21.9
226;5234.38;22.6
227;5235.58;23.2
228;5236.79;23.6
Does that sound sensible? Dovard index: 24.1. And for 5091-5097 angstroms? 22.9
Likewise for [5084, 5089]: 23.5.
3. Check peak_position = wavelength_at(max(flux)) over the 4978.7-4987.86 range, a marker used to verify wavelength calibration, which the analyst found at 4987.29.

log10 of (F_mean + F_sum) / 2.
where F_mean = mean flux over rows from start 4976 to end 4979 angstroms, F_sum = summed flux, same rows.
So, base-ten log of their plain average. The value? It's 1.52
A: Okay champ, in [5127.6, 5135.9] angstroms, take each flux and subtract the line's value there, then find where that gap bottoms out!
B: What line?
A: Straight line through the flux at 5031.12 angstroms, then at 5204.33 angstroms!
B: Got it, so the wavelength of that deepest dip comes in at 5129.38 angstroms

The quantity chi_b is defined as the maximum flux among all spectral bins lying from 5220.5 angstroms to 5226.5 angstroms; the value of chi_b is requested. 22.3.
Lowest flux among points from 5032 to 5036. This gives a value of 22.4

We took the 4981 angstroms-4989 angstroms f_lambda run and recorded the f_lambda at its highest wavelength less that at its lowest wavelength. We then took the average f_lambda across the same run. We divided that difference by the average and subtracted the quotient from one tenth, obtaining -0.02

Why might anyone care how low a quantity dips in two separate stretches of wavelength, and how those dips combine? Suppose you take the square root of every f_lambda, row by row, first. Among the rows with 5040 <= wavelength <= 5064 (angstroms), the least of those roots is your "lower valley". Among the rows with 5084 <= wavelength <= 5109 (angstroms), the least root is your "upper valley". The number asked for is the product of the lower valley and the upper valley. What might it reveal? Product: 22.1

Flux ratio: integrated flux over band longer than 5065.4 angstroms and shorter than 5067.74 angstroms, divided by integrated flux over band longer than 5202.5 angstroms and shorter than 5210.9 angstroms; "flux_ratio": 0.3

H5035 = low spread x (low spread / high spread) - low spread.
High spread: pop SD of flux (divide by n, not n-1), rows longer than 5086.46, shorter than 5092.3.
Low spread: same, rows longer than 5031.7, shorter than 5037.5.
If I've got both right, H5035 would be 0.49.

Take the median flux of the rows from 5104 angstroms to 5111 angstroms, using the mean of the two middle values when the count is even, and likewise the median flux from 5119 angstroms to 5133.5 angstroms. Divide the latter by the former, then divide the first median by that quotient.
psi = 22.6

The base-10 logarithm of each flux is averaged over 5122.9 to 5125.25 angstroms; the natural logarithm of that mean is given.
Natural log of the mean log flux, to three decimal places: 0.299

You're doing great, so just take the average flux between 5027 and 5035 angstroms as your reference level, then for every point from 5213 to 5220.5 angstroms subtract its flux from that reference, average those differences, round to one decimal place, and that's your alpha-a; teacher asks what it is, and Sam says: 0.3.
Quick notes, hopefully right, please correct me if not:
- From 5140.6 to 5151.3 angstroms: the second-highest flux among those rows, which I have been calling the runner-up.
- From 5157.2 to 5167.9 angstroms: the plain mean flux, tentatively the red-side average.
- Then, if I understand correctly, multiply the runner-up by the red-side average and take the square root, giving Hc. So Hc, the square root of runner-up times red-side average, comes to 20.7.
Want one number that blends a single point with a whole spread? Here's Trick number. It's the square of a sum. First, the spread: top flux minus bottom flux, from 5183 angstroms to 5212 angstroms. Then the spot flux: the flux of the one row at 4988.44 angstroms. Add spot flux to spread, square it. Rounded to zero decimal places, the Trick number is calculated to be 818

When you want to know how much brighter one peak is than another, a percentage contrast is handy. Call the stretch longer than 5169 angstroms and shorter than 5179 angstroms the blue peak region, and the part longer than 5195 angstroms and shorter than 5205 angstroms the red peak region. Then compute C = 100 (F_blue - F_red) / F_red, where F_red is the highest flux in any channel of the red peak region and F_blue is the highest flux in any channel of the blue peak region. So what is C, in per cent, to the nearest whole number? -22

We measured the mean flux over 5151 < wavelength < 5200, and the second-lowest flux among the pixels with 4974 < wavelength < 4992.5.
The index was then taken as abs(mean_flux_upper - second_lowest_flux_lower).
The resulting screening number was 0.5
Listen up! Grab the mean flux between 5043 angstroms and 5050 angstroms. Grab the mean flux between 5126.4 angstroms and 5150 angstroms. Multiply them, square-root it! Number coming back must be 22.5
